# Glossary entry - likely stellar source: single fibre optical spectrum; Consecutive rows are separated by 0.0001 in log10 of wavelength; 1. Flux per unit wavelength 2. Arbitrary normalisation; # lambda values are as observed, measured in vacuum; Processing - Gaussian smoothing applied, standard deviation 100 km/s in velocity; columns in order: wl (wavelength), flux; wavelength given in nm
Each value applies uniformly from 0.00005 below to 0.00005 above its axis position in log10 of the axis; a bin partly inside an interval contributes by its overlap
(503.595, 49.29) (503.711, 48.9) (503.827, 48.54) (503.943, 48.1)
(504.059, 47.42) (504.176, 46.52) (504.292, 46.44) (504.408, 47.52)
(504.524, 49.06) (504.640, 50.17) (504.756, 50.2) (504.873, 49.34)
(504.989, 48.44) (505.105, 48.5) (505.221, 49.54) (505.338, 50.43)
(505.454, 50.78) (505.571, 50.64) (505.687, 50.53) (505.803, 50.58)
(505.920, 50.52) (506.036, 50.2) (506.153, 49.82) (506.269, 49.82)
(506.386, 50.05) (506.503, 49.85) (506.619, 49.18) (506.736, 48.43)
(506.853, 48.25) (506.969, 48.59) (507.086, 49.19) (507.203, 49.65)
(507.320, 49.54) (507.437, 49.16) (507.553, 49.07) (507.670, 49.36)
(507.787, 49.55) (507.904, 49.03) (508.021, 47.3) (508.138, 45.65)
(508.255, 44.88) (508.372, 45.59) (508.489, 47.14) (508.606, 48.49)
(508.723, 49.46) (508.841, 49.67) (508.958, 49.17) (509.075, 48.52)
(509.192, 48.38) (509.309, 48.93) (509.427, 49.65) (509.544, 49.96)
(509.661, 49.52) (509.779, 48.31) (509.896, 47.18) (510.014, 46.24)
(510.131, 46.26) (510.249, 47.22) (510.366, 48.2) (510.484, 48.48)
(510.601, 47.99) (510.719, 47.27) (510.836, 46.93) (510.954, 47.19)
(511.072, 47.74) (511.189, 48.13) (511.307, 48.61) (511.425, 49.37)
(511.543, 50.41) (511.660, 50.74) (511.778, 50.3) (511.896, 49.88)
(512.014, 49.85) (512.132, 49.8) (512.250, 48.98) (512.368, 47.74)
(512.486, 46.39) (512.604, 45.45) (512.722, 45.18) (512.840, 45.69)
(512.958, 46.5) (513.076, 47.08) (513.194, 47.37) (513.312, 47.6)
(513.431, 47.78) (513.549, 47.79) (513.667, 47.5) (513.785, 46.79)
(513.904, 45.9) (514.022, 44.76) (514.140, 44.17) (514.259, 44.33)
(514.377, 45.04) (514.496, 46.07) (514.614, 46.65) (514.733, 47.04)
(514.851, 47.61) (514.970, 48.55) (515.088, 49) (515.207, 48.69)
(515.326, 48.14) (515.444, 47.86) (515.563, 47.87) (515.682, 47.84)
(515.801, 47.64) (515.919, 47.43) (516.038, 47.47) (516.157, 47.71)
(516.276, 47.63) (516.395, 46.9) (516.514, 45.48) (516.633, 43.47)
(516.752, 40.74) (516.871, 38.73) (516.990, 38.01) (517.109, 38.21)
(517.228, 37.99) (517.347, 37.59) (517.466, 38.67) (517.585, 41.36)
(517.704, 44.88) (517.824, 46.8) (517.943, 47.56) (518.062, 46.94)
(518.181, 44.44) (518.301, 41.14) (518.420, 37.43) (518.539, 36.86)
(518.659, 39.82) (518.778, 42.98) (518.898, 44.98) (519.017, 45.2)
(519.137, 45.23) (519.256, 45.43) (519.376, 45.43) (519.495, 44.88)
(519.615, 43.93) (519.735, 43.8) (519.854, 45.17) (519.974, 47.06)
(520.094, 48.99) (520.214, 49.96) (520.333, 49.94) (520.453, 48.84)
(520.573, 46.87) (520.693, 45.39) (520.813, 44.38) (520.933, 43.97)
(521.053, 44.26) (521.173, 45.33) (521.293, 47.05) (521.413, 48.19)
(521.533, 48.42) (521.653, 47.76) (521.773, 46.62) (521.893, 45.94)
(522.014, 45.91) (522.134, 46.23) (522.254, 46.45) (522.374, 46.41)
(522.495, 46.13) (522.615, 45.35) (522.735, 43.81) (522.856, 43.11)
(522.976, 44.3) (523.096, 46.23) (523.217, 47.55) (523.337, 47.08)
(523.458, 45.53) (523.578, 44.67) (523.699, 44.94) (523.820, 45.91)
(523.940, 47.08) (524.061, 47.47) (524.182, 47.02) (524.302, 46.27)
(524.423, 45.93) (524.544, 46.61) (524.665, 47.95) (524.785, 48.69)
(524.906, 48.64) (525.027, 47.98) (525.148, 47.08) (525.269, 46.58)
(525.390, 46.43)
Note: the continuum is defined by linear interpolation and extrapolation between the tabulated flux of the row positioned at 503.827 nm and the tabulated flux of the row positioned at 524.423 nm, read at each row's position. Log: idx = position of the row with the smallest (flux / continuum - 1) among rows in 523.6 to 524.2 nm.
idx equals 523.699 nm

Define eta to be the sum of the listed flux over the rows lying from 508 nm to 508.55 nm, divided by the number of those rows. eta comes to 46.1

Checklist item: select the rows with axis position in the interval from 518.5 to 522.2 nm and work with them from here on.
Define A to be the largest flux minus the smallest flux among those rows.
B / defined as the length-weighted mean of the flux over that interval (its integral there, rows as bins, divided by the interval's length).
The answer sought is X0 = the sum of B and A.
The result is 58.8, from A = 13.1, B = 45.7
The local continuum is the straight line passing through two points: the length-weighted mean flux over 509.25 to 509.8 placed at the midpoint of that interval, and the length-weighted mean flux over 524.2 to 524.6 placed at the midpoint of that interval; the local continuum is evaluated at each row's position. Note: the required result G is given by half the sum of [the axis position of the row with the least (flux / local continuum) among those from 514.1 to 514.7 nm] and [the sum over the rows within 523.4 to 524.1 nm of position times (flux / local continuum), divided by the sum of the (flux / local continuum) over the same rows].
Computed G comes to 518.95 nm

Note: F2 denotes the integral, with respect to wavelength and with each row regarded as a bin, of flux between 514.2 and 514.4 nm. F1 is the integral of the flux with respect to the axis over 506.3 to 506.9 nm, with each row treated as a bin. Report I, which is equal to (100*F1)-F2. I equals 2939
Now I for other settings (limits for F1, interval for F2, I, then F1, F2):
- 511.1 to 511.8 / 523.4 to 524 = 3439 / 35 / 27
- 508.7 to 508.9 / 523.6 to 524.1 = 965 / 10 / 23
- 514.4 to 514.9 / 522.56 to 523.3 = 2301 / 23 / 33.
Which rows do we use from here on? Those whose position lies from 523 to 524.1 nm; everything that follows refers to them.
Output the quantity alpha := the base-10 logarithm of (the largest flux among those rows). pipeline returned 1.68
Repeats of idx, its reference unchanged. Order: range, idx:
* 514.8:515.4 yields 514.851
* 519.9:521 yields 520.933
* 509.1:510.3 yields 510.014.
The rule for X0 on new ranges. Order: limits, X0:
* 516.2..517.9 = 52.0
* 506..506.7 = 50.8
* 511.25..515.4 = 54.1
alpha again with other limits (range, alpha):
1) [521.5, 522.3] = 1.69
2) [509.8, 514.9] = 1.71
